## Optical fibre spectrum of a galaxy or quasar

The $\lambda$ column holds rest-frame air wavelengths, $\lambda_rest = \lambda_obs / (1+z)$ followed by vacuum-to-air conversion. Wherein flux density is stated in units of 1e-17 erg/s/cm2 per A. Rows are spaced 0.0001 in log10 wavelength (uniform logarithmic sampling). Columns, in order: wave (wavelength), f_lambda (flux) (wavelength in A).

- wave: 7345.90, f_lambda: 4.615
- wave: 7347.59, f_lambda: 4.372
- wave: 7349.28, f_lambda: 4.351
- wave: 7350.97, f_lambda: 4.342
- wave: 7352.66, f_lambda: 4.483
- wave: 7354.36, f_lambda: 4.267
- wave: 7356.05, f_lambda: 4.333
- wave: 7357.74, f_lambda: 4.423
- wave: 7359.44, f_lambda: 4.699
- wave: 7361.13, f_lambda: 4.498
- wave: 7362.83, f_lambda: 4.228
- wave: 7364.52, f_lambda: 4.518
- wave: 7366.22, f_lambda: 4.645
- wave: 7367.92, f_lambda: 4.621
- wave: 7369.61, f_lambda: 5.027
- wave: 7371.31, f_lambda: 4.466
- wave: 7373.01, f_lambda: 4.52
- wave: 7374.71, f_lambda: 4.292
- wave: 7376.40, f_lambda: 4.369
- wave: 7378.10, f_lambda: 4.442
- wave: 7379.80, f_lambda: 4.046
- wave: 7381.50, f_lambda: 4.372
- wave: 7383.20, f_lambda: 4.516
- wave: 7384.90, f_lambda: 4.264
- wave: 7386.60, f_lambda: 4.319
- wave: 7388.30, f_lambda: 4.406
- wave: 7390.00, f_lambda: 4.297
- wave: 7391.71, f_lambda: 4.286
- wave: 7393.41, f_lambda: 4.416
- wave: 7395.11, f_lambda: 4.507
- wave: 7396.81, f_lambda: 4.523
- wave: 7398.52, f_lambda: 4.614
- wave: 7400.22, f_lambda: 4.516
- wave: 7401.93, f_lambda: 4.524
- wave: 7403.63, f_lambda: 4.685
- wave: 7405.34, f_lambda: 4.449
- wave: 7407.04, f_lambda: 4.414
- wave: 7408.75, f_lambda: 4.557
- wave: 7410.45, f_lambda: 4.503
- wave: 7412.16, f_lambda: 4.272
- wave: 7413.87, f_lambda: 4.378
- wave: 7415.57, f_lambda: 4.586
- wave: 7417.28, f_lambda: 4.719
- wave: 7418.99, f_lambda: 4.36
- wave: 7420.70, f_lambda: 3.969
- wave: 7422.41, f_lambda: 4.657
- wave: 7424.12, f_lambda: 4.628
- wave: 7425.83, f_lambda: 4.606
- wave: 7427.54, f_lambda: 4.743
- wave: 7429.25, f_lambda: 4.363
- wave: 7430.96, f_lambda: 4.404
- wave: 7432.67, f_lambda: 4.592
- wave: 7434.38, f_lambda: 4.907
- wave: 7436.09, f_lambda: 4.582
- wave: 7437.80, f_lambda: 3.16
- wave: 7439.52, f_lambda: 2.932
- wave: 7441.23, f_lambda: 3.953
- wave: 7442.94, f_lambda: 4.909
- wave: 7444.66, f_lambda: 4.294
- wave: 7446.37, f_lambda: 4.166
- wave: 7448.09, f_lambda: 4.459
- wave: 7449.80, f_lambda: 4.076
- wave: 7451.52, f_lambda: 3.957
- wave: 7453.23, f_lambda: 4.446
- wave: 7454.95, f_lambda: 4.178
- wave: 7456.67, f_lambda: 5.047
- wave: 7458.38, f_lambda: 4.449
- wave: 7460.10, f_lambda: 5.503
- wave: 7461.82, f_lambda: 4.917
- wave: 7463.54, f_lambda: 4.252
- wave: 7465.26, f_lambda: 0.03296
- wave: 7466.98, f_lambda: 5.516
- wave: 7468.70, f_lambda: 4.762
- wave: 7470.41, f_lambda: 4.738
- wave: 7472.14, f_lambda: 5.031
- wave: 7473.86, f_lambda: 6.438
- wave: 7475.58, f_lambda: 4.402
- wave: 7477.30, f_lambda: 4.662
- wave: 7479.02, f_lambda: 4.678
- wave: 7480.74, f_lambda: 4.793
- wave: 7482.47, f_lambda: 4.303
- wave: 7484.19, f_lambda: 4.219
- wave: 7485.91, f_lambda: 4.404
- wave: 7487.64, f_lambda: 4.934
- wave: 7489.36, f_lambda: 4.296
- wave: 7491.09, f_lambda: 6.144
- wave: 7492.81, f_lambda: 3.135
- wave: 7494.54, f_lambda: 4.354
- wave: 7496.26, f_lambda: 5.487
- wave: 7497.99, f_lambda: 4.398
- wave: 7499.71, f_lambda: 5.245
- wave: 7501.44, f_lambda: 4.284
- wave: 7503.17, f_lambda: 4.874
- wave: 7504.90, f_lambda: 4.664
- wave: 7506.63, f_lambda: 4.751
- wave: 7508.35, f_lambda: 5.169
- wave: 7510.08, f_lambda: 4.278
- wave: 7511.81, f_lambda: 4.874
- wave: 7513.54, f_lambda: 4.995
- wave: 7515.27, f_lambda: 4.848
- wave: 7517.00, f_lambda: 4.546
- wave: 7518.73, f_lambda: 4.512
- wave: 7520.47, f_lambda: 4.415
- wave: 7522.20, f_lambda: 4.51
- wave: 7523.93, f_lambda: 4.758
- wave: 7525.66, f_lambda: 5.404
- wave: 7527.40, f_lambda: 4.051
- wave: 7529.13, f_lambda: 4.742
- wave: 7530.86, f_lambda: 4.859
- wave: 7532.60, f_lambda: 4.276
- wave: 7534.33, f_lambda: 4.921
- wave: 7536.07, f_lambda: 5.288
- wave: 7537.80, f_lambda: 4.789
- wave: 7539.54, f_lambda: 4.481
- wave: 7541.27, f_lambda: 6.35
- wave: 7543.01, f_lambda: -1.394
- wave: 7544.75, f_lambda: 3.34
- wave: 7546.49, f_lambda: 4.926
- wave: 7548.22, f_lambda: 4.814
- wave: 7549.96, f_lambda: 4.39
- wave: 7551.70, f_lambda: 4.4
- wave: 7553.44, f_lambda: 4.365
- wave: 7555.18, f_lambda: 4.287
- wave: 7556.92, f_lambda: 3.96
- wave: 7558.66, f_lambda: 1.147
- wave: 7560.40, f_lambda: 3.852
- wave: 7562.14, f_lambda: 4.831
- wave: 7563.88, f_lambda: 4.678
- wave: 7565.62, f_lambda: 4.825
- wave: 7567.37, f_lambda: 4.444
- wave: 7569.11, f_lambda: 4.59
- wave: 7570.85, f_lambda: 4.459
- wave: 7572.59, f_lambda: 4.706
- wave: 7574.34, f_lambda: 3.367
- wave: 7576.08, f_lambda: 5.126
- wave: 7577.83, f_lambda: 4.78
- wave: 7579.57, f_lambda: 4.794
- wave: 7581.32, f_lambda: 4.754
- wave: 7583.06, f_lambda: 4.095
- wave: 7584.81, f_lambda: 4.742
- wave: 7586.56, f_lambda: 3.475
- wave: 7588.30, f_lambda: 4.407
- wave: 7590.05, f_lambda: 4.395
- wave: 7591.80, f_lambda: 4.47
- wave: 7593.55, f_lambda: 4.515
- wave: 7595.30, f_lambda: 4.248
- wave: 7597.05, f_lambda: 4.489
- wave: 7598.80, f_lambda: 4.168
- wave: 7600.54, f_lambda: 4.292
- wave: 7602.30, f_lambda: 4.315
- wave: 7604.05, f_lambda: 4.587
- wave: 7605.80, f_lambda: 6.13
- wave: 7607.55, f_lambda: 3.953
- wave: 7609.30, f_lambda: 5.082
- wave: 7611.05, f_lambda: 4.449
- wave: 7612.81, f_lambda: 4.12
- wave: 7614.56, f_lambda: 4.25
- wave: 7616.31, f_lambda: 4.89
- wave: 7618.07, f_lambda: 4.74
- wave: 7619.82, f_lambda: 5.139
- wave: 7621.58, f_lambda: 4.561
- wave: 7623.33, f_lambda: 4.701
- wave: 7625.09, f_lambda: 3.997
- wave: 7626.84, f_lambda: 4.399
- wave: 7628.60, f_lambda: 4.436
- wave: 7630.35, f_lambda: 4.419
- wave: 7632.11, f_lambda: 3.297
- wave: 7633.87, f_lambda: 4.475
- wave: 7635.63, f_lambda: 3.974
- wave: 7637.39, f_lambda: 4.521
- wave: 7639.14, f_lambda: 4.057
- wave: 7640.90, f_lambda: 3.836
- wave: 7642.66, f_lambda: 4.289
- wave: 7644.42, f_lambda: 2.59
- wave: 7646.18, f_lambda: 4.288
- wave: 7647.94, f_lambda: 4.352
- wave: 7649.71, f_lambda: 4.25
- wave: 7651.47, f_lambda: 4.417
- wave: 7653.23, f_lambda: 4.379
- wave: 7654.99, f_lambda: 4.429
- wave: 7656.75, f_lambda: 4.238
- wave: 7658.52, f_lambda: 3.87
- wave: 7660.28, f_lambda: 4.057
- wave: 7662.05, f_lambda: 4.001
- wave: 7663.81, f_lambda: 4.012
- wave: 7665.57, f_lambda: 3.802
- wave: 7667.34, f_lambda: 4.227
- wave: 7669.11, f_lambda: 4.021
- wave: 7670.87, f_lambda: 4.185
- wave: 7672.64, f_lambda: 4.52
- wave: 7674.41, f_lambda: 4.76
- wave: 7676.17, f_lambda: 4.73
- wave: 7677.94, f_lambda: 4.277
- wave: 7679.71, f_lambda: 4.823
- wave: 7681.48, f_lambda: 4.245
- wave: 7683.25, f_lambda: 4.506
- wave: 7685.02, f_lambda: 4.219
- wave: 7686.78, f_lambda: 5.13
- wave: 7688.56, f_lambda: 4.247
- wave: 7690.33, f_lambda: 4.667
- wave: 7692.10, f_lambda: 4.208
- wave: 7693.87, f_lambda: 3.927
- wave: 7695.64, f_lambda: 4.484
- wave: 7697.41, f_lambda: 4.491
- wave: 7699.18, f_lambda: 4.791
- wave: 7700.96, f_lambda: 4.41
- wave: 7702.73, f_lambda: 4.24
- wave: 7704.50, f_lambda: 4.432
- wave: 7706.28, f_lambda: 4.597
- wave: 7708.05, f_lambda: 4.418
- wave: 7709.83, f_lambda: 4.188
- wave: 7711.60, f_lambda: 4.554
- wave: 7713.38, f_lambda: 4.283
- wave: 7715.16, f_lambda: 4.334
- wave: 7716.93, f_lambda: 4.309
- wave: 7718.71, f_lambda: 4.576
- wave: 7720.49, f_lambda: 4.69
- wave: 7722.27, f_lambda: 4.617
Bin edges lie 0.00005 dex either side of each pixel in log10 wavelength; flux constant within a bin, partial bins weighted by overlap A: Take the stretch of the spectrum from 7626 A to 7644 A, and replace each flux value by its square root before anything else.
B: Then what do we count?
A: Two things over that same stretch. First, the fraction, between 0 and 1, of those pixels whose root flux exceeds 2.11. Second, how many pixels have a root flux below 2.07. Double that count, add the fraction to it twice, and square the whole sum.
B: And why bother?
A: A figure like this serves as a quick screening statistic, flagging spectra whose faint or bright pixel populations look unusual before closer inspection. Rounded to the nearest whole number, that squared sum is 71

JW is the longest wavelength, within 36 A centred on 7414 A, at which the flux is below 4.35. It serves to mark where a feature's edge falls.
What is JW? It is 7420.70 A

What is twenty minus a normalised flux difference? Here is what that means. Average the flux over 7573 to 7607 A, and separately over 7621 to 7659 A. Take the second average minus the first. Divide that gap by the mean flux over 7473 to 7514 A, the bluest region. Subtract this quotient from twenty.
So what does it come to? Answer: 20.1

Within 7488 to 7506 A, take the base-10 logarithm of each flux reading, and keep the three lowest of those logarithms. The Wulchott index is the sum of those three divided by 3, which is 0.59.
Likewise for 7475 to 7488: 0.63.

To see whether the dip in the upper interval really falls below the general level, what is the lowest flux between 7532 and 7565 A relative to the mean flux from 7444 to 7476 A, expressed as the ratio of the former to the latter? -0.31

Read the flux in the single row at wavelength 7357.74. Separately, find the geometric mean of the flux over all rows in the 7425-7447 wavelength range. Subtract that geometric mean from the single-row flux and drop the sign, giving 0.19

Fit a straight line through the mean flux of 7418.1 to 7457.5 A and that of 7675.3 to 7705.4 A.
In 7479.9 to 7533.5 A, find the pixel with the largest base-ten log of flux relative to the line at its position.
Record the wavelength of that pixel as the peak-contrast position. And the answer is 7491.09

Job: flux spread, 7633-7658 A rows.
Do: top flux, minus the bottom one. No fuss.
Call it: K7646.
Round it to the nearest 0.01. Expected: 1.93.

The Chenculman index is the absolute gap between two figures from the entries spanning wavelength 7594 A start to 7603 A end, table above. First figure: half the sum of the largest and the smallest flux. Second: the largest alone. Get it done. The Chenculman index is 0.16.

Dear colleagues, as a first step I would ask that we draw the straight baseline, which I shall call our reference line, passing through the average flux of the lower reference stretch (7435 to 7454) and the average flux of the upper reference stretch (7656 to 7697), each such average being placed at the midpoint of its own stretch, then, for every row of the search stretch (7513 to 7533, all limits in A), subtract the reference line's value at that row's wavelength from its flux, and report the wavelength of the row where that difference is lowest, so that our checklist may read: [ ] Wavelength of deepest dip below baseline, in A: 7527.40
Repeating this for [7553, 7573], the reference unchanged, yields 7558.66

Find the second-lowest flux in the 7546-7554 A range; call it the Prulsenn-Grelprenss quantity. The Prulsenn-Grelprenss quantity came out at 4.39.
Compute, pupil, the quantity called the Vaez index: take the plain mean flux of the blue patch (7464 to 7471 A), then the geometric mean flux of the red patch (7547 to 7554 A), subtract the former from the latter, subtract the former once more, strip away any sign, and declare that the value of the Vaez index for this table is 3.0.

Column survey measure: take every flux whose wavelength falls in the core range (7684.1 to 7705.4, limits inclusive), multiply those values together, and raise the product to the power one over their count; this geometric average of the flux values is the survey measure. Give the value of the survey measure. 4.43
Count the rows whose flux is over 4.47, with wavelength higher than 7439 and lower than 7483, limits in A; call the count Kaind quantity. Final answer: 12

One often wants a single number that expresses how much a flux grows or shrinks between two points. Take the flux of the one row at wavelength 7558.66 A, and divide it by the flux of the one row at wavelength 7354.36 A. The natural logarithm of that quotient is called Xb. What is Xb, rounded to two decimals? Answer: -1.31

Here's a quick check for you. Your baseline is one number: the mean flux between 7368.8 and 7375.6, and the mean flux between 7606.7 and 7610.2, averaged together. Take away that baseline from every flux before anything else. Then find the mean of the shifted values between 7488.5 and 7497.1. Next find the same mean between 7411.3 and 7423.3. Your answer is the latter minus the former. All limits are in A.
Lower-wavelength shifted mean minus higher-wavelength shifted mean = -0.3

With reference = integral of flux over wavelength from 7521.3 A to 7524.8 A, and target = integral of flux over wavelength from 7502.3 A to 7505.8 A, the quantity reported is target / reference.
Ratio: 1.03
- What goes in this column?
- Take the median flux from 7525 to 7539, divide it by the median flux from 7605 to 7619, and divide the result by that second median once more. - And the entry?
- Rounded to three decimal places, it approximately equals 0.229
